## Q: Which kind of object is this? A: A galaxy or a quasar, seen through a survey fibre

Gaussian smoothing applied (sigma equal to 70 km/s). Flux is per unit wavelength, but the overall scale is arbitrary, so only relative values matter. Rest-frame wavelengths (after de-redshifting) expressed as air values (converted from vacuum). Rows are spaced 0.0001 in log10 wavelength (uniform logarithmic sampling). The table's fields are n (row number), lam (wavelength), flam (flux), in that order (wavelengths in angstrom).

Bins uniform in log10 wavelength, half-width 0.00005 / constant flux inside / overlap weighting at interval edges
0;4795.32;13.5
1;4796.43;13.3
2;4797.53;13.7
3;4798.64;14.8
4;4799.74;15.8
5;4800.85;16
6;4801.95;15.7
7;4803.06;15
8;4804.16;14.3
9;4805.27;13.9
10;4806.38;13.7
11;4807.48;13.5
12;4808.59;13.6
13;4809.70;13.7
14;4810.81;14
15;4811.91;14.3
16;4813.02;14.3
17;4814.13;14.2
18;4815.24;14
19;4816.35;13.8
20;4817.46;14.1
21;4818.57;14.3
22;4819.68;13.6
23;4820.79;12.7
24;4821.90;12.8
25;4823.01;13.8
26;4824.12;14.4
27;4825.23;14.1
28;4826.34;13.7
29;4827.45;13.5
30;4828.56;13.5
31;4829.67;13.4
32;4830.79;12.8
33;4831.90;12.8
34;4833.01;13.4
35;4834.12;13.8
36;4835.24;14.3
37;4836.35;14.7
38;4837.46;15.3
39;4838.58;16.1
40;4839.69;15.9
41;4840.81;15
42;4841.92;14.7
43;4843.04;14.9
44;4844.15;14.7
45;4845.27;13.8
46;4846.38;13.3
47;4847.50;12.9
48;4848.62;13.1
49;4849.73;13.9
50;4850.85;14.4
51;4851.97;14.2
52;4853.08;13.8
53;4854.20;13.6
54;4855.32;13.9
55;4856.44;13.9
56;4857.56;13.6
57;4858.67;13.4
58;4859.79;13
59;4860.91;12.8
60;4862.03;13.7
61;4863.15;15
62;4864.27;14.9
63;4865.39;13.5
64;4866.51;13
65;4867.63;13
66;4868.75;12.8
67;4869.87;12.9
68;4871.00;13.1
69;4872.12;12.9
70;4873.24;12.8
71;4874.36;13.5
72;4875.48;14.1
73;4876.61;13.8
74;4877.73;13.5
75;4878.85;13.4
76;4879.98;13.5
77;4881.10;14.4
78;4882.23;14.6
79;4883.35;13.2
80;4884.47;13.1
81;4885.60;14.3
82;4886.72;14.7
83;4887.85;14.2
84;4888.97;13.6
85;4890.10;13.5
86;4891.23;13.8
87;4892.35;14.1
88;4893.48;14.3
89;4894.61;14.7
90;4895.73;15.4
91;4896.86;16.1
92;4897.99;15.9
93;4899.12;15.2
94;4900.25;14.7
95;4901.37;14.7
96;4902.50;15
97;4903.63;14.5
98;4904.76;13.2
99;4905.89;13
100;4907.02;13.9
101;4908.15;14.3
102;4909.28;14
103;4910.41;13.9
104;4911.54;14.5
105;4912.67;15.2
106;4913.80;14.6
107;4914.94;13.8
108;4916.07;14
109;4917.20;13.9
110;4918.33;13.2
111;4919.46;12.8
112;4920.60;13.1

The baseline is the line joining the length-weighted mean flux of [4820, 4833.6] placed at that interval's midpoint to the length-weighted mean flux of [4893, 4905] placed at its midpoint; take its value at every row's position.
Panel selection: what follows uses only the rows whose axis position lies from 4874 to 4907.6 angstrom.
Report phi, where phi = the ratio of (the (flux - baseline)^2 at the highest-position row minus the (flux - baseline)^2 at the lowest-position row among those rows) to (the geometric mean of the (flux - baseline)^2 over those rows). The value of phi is 3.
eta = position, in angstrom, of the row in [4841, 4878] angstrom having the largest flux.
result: 4863.15 angstrom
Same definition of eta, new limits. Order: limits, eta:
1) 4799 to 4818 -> 4800.85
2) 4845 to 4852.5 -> 4850.85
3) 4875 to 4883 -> 4882.23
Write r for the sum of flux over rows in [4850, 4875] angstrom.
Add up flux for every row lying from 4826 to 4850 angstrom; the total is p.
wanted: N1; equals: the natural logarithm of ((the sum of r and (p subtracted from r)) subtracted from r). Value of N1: 2.47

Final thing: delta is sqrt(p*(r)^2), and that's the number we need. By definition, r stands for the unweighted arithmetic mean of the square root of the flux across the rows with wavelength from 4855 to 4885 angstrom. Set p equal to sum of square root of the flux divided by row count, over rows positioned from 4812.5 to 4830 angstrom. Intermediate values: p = 3.71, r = 3.68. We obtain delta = 7.08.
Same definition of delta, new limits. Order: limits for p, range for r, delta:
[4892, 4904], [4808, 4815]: 7.36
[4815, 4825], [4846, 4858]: 7.12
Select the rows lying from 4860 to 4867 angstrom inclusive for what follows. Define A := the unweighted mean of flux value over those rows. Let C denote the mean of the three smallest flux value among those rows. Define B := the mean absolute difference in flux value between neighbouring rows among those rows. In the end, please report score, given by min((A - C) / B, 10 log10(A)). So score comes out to 0.9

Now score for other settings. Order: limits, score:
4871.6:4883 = 1.7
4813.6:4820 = 0.6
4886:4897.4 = 1.9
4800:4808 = 2.1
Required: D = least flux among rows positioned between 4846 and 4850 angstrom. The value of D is 12.9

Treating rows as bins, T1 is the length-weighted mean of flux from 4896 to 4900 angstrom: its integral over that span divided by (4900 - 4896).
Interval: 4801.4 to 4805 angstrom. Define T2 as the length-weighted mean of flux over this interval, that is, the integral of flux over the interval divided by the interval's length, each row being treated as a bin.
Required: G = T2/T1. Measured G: 0.957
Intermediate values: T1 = 15.6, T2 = 14.9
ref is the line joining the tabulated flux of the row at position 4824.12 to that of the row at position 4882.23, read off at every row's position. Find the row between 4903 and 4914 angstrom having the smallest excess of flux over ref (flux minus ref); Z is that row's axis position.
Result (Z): 4905.89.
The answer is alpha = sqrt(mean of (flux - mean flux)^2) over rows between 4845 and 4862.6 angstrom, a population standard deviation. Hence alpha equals 0.45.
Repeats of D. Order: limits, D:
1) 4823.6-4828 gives 13.5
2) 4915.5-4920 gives 12.8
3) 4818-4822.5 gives 12.7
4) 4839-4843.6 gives 14.7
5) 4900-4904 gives 14.5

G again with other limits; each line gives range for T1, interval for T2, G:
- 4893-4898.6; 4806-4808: 0.892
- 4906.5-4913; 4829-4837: 0.954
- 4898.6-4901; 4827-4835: 0.892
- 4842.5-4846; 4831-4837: 0.955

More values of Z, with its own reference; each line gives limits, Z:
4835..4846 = 4845.27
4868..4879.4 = 4873.24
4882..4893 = 4884.47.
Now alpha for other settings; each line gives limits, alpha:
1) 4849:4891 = 0.61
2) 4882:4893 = 0.53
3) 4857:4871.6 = 0.71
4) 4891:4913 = 0.78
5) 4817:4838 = 0.68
